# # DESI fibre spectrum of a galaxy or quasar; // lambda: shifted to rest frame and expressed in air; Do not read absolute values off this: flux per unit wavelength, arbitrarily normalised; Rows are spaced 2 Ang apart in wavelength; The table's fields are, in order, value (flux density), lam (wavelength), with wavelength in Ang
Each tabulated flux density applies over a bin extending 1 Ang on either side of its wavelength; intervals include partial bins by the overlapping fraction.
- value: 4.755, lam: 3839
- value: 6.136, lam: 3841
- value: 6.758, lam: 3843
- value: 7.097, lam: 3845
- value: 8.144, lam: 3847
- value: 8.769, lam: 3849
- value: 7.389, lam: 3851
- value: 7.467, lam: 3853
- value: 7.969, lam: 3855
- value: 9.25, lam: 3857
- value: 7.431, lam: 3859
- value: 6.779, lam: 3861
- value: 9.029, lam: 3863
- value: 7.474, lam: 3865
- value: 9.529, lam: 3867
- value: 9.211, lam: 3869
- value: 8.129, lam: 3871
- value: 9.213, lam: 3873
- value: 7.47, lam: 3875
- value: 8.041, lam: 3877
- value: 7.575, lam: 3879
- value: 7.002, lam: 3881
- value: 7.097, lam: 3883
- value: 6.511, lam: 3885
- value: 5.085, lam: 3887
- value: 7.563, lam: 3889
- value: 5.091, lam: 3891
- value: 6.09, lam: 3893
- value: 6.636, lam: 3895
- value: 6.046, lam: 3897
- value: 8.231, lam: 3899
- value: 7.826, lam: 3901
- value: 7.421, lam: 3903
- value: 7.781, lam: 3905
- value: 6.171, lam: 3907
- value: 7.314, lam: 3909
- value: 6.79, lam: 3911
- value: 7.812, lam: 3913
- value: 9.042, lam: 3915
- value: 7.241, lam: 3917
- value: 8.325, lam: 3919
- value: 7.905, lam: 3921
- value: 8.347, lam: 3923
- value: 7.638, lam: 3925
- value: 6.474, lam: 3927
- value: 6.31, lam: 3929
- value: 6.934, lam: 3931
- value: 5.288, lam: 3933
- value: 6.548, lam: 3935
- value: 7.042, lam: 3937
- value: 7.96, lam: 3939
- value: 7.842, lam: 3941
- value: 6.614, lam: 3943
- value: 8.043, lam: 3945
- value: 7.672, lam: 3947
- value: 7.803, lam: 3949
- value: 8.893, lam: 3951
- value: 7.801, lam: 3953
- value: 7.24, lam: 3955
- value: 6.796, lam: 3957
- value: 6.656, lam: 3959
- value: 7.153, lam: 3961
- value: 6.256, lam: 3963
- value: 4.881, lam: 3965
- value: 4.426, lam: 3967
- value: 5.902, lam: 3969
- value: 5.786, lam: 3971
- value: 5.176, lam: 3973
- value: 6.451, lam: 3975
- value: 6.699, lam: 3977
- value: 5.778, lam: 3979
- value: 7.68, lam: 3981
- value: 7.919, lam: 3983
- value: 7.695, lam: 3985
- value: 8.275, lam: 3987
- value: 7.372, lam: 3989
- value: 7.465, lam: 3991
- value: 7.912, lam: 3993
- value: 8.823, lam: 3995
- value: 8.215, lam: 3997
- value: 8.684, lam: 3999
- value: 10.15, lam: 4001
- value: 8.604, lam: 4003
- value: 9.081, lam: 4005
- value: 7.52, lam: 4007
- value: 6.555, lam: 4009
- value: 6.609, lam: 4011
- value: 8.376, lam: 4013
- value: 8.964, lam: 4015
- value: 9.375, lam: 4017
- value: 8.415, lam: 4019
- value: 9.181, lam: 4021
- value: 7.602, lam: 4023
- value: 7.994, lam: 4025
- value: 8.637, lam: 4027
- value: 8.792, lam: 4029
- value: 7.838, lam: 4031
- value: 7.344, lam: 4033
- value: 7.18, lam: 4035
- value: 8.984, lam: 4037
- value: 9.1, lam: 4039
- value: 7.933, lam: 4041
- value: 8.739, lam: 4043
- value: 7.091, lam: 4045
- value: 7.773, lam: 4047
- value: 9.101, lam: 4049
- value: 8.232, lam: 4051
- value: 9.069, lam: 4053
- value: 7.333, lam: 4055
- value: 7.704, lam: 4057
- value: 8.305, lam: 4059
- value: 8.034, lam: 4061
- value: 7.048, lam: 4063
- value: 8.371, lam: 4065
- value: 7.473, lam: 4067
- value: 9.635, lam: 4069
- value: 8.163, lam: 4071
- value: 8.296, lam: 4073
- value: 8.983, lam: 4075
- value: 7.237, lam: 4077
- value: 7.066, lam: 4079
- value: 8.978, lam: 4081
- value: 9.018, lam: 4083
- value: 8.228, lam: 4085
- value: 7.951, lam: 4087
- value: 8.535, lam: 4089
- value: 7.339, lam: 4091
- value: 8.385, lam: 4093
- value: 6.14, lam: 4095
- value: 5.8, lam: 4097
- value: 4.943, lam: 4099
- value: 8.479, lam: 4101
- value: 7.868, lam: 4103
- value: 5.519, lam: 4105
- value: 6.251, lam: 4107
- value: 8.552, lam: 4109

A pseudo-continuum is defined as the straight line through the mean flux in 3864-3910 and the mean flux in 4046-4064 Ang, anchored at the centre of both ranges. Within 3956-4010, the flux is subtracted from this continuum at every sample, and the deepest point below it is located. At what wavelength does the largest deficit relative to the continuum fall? 3967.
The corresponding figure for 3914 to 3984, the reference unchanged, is 3967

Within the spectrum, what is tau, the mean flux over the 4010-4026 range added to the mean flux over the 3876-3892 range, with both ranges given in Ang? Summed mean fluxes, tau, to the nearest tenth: 15.1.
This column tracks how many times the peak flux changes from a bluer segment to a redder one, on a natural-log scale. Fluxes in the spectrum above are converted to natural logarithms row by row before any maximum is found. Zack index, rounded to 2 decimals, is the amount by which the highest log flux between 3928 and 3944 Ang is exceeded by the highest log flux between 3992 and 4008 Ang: 0.24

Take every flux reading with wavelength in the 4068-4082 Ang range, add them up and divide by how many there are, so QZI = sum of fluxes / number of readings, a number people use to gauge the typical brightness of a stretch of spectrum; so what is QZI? 8.3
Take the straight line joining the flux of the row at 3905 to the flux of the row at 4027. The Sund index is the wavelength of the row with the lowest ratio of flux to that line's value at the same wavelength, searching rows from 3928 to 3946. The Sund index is 3933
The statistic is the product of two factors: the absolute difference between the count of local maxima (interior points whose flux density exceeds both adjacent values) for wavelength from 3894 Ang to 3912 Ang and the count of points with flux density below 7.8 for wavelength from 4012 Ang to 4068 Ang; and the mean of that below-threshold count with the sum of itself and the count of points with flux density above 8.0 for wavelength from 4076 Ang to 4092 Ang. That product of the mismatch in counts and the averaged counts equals 66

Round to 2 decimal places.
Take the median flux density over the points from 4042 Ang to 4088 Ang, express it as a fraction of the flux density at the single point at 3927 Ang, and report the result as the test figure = 1.27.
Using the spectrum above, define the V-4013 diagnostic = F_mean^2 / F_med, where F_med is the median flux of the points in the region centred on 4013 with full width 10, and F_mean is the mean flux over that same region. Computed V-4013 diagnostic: 7.6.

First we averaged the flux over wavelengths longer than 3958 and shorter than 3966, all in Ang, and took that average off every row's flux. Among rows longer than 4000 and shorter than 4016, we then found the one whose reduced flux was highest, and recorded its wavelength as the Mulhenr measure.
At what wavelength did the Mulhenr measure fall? 4001 Ang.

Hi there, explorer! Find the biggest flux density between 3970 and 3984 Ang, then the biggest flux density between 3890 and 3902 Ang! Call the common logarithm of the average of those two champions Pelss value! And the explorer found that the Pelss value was 0.91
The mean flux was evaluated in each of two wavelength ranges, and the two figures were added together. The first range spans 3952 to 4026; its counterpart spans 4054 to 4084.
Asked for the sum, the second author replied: 15.6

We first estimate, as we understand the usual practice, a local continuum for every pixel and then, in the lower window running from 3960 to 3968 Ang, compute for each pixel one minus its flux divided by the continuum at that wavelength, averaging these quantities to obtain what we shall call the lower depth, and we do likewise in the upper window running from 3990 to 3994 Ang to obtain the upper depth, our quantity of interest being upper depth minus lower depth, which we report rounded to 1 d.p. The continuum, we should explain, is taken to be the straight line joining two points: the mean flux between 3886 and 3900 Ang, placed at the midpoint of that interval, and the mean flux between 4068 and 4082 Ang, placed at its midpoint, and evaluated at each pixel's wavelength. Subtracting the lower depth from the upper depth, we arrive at -0.2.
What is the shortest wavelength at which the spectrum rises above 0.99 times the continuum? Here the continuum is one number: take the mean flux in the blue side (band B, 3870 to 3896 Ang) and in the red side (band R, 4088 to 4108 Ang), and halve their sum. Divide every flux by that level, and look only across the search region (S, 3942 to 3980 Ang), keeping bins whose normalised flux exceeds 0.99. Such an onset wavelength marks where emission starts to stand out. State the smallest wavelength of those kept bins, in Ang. 3945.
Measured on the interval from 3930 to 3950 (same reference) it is 3931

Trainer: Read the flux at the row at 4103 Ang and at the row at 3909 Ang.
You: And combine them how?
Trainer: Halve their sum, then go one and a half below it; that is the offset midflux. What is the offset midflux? 6.1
